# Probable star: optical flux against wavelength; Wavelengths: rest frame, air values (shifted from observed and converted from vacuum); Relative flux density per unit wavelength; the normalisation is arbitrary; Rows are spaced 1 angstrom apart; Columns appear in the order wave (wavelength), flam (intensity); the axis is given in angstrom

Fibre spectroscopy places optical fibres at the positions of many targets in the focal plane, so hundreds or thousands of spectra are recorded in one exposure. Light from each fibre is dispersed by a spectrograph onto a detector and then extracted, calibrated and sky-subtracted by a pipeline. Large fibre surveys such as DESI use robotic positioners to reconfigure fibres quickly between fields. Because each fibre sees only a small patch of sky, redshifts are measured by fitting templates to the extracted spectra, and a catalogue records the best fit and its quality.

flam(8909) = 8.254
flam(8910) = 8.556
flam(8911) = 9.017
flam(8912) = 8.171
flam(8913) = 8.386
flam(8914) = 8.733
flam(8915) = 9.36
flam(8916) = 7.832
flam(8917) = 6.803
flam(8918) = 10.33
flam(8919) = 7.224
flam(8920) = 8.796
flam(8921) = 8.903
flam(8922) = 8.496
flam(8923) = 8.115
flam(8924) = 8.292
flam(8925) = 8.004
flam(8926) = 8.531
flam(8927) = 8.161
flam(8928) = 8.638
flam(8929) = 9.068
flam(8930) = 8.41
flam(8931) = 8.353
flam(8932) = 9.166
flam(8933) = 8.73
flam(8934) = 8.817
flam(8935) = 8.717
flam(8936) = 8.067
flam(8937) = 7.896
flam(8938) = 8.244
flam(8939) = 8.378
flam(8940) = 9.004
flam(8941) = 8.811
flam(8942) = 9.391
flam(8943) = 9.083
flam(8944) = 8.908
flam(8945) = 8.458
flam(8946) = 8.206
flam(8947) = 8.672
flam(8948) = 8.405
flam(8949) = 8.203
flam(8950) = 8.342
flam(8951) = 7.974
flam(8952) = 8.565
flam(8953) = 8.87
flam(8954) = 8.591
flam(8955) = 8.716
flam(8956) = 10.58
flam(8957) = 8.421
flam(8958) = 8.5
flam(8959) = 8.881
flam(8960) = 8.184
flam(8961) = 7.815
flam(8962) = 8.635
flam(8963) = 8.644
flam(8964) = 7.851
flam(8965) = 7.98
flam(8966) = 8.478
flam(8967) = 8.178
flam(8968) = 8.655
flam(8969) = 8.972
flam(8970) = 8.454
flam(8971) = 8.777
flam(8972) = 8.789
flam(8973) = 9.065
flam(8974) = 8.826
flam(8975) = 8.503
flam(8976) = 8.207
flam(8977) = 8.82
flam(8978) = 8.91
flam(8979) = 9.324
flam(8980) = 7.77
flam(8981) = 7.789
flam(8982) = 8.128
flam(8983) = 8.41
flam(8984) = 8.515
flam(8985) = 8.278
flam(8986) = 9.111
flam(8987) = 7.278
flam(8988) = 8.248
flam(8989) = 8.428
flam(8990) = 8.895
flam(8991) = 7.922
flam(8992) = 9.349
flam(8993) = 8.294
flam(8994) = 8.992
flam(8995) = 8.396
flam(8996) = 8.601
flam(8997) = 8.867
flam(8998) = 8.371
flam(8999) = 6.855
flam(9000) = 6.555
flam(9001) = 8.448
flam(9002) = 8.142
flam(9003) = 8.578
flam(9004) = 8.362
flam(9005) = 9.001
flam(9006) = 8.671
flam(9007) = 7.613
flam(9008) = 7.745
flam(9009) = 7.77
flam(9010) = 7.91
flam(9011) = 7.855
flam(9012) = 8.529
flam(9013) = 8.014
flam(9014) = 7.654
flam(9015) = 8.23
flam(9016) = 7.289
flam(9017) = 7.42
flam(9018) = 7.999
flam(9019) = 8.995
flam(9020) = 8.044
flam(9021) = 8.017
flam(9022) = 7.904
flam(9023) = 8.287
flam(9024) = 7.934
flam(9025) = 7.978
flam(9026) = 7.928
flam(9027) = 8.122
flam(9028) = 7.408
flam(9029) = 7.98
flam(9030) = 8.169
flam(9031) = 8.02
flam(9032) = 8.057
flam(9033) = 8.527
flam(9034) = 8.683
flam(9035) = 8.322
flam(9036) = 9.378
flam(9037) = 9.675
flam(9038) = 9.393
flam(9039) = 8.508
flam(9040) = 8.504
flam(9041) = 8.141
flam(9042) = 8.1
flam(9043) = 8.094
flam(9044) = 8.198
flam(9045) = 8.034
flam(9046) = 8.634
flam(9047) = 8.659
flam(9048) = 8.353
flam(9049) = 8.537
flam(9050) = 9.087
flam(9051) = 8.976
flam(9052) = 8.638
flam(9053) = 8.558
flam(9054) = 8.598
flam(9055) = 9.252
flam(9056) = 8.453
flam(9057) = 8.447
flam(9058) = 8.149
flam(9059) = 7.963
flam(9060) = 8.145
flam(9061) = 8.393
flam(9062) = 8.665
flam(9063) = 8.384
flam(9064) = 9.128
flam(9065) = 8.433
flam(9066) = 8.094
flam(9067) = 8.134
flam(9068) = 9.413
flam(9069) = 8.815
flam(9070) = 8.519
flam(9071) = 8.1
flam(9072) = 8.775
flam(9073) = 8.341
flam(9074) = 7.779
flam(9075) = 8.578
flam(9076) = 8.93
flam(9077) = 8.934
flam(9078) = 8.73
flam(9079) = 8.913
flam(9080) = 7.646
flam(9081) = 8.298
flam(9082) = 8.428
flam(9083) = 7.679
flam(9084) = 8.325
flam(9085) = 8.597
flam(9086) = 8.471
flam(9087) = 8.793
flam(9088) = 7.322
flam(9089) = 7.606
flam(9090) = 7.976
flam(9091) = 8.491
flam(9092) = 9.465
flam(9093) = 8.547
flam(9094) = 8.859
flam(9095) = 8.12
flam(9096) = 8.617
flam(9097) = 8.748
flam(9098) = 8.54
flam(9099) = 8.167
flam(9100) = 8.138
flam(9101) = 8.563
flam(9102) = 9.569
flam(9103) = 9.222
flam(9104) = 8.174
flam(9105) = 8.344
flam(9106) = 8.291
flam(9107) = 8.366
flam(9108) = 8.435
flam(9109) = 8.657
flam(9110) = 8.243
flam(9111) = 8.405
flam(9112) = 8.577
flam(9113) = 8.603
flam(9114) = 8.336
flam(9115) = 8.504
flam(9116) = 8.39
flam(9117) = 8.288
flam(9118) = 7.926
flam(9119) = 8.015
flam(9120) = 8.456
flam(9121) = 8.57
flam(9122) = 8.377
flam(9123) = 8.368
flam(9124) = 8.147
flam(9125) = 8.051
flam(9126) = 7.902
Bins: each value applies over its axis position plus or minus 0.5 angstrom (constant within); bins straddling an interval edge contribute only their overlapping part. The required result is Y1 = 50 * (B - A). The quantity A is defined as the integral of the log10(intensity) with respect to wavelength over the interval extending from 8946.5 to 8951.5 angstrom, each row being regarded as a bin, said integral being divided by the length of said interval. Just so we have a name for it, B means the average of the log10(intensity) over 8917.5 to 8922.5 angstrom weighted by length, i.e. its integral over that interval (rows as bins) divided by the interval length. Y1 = 1.0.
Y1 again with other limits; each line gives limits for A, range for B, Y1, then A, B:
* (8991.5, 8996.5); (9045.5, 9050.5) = -0.2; 0.940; 0.937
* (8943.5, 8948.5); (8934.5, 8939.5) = -0.7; 0.931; 0.917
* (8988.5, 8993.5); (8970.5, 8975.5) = 0.6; 0.933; 0.944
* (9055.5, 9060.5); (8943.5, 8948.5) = 0.8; 0.915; 0.931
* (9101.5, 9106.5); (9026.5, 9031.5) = -2.0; 0.940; 0.900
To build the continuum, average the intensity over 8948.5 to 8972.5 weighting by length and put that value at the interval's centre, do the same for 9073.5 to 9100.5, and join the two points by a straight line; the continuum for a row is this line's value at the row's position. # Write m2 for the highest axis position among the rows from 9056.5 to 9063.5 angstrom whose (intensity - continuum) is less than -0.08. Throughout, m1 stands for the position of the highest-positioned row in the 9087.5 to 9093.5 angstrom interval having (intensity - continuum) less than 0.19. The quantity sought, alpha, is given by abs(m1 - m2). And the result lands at 33 angstrom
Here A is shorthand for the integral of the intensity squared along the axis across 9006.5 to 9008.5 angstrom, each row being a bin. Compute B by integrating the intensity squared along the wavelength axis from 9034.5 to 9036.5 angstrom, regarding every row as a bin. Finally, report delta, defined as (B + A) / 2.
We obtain 138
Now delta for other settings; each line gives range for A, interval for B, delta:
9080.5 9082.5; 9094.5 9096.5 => 140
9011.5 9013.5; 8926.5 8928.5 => 139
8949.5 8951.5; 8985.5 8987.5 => 135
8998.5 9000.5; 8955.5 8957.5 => 136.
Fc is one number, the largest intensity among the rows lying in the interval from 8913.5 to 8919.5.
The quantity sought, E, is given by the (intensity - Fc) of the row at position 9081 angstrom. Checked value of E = -2.03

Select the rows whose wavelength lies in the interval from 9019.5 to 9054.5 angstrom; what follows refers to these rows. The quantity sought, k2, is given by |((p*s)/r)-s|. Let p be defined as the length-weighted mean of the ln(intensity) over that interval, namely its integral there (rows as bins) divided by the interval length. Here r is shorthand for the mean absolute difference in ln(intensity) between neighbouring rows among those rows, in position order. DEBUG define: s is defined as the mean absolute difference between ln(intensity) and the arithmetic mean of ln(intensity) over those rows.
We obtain 2.9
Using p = 2.12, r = 0.032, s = 0.044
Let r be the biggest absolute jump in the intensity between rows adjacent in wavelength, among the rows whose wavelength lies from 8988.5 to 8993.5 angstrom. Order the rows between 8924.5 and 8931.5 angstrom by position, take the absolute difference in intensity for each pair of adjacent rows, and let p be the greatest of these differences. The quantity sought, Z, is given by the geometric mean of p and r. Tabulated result 0.97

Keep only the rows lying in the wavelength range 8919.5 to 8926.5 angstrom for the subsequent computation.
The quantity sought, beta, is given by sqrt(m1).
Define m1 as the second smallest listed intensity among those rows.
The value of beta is 2.85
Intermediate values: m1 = 8.115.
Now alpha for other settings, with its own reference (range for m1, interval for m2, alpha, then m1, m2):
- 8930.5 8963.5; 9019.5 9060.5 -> 97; 8963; 9060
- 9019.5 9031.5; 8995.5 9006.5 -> 27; 9031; 9004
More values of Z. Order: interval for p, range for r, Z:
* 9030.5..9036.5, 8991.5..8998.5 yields 1.06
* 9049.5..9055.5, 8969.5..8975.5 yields 0.46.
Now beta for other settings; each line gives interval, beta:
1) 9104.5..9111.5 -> 2.88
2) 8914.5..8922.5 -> 2.69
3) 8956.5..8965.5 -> 2.80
